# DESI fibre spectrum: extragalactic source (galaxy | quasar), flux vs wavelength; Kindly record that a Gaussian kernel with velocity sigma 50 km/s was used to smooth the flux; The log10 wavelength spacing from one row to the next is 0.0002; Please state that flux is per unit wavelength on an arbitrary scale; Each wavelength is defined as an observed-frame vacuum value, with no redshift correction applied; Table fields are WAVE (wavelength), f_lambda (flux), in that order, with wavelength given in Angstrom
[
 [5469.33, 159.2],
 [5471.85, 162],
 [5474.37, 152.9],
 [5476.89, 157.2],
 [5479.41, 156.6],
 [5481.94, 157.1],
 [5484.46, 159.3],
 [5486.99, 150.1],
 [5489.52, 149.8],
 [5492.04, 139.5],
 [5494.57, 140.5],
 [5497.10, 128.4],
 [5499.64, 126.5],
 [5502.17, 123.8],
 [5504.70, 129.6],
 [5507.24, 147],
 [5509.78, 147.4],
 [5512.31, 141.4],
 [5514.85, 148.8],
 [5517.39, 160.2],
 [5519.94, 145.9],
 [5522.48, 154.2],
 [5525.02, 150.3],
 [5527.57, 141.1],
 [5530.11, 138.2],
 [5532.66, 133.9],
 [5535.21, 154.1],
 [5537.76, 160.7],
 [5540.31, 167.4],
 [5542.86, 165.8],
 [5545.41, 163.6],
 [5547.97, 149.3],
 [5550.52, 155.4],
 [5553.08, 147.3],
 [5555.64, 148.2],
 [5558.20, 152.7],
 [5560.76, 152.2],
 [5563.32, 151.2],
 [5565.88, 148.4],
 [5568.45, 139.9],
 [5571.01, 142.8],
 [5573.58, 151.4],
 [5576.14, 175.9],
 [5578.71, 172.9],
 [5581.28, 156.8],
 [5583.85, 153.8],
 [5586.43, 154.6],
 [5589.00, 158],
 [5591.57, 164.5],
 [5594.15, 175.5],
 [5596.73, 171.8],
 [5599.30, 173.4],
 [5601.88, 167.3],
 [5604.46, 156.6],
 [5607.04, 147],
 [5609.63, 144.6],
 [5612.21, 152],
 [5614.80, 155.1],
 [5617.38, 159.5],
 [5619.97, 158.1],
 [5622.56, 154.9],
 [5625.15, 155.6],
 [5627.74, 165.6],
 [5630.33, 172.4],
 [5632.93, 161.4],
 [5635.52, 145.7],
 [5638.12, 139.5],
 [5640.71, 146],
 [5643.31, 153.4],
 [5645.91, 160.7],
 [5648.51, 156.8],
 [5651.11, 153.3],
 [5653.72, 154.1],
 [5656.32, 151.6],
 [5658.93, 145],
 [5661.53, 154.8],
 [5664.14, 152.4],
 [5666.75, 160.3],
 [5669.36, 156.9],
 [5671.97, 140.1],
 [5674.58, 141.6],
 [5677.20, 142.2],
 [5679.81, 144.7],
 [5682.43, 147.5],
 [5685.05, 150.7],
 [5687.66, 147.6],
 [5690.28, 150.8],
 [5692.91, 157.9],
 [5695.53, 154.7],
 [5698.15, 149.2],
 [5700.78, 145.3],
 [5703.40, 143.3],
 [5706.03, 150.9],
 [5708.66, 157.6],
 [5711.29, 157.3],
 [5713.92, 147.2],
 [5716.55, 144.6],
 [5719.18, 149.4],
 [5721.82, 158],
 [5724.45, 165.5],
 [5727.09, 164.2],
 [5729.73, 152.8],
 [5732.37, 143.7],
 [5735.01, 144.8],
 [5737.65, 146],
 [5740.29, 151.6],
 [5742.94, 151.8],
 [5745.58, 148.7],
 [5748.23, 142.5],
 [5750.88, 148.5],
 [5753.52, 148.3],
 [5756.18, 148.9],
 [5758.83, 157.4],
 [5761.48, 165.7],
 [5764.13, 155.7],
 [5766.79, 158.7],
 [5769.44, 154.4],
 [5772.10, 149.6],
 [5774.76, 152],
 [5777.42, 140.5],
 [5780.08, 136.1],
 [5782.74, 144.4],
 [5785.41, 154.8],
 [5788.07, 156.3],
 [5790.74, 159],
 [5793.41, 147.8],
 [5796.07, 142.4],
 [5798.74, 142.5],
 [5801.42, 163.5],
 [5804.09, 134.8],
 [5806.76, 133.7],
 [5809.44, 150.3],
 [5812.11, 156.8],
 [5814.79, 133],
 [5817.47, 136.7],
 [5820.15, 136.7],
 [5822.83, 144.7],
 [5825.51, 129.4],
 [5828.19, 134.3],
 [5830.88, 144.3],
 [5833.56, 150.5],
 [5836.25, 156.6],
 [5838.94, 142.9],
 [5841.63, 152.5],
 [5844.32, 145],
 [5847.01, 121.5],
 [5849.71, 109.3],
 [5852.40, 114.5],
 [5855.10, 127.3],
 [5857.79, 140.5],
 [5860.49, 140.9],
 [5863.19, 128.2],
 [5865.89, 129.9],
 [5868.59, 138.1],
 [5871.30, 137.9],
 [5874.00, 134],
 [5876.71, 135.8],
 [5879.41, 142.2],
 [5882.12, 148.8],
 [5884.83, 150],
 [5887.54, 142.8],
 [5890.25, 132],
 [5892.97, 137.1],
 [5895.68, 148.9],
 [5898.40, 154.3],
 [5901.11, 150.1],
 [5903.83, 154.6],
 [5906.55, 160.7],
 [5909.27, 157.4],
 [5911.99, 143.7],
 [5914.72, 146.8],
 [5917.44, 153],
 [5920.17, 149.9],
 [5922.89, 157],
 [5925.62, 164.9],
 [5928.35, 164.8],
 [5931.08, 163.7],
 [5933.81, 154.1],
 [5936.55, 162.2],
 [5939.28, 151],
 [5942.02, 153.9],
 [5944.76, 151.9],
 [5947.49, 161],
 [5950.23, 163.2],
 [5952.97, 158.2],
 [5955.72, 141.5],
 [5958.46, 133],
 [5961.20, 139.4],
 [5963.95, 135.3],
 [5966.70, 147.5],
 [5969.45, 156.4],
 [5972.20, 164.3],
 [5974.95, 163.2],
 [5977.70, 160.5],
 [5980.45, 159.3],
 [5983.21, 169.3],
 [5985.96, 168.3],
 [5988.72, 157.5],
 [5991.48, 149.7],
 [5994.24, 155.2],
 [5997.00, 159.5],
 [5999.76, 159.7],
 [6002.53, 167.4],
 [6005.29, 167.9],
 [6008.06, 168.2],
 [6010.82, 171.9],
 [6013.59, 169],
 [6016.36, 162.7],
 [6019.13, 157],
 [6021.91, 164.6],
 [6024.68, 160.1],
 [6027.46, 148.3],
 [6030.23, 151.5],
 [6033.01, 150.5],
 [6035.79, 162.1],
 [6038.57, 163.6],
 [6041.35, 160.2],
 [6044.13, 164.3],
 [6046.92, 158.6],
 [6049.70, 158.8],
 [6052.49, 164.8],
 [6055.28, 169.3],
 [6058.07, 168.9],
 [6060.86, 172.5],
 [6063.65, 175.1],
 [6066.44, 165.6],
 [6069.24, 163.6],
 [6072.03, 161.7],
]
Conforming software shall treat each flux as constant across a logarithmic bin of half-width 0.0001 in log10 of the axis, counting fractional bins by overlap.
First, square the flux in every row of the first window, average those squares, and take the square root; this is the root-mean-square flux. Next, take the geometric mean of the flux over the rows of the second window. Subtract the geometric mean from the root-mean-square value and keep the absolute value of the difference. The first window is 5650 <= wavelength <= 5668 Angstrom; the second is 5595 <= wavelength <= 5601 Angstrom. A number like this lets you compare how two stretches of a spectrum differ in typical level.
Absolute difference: 19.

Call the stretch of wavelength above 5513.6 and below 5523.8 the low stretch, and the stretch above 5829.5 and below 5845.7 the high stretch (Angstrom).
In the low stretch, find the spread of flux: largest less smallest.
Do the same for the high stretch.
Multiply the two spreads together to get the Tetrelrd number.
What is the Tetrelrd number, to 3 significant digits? 196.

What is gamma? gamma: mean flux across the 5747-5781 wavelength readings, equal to 151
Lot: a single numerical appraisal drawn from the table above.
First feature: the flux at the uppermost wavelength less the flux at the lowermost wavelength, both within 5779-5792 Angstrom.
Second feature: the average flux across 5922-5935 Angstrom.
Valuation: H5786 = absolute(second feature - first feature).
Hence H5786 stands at 138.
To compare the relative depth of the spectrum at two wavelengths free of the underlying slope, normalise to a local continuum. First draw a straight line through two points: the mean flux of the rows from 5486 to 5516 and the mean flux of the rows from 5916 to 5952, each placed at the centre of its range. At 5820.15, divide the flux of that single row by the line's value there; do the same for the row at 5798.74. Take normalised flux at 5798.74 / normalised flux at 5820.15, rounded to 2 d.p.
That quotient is 1.05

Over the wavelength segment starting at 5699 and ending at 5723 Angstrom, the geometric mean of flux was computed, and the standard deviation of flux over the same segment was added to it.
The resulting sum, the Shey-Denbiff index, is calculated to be 156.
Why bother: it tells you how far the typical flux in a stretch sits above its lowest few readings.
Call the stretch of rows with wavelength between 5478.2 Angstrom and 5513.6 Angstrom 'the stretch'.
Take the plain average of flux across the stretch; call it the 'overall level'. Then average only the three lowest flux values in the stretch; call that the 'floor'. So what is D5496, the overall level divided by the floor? 1.13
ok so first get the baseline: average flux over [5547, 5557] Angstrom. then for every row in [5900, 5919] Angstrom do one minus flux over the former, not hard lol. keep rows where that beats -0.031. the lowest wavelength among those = 5901.11 Angstrom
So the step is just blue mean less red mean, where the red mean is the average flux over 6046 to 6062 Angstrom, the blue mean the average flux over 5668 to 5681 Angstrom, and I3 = -20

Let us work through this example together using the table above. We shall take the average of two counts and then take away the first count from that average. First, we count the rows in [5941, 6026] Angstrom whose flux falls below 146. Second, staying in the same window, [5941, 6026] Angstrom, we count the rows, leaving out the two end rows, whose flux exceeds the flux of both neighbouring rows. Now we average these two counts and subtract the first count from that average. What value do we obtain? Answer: 1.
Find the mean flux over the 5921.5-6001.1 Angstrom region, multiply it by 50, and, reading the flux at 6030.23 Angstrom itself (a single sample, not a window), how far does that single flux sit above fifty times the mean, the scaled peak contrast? -7651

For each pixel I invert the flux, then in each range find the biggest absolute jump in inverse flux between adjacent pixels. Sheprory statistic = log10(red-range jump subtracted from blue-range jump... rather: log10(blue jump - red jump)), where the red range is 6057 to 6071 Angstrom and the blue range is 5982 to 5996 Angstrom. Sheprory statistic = -4.1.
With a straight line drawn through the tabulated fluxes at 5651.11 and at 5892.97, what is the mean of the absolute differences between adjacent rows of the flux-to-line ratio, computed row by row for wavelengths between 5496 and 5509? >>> 0.043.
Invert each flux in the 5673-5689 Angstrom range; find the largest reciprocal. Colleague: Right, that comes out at 0.0071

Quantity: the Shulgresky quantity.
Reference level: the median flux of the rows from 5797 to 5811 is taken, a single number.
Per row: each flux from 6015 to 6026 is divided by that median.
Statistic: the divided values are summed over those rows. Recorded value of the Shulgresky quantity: 5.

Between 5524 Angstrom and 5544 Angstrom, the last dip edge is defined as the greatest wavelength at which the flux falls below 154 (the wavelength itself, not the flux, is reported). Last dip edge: 5532.66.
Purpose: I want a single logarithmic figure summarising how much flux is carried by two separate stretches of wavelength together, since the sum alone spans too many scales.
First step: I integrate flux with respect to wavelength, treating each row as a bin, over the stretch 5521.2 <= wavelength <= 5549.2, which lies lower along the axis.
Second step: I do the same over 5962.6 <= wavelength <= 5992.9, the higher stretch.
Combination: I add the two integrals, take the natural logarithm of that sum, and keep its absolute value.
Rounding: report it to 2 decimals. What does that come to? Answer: 9.11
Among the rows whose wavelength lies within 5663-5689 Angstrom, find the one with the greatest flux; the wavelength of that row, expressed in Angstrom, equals 5666.75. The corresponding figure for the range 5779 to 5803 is 5801.42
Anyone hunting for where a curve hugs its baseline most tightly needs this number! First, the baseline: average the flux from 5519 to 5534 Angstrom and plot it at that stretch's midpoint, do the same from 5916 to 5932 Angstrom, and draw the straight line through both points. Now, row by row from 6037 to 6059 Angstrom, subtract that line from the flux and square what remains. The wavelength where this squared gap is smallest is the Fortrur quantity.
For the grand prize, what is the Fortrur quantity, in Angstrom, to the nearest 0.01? 6038.57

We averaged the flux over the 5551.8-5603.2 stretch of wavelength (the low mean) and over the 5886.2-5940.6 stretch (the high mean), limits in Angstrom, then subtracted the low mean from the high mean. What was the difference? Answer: -5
